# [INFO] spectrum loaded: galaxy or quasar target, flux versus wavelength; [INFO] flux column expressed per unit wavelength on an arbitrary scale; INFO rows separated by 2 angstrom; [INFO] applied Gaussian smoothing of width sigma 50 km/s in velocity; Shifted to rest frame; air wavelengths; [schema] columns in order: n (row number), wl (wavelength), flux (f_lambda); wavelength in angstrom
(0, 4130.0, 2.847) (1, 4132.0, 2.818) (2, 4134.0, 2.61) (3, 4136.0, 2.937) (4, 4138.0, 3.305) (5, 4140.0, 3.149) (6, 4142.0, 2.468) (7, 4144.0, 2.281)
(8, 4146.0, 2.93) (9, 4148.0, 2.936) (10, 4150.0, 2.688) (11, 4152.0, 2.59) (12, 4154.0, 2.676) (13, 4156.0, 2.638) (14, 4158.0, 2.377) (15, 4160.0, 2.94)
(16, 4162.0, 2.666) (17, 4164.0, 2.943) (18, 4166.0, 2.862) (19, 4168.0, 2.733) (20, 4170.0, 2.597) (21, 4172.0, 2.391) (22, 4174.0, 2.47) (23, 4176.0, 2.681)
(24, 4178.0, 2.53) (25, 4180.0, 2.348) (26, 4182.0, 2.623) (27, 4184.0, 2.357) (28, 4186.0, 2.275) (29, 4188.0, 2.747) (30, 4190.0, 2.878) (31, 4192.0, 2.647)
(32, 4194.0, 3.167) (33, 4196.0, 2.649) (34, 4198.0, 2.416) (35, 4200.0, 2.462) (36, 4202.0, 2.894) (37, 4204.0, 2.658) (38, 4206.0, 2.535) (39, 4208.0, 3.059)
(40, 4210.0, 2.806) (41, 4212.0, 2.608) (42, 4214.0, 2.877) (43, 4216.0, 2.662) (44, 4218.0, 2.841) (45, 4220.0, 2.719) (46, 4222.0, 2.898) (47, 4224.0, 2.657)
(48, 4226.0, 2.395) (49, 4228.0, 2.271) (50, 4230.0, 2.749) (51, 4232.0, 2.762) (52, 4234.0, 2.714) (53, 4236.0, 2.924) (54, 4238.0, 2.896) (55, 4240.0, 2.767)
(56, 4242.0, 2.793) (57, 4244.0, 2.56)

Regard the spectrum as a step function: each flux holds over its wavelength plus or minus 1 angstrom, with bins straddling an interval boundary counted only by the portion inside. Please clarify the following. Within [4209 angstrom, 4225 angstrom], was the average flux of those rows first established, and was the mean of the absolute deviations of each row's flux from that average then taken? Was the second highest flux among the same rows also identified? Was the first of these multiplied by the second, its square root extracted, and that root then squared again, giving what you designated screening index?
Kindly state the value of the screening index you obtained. 0.28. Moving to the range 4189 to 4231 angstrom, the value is 0.53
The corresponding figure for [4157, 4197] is 0.54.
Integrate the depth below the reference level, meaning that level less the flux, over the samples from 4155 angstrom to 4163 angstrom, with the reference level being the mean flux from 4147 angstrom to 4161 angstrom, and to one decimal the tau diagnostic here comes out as 0.3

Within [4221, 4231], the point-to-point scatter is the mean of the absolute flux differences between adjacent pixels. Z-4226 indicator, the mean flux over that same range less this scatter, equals 2.32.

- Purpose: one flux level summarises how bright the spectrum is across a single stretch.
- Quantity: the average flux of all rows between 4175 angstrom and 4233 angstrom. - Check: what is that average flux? 2.66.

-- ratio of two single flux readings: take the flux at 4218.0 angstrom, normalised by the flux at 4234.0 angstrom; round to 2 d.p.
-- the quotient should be 1.05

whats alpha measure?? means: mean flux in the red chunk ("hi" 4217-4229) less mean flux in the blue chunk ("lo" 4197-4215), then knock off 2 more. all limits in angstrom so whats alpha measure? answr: -2.07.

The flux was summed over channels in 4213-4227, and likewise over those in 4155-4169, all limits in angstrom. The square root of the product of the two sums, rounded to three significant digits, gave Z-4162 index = 19.1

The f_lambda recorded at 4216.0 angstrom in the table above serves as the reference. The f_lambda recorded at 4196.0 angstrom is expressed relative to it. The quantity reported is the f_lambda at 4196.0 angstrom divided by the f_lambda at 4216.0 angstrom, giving 0.995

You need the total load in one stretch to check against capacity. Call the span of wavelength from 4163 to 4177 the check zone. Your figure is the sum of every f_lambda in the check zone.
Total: 19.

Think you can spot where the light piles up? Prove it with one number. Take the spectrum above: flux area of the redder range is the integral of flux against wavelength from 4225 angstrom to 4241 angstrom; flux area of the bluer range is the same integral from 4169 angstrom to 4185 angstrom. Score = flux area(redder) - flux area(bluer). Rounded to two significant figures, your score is 3.0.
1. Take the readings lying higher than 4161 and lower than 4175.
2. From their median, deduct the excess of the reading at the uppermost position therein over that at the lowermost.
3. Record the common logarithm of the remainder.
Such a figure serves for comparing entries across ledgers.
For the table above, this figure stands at 0.457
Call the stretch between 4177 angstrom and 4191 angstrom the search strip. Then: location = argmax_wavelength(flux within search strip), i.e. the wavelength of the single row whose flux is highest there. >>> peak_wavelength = 4190.0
